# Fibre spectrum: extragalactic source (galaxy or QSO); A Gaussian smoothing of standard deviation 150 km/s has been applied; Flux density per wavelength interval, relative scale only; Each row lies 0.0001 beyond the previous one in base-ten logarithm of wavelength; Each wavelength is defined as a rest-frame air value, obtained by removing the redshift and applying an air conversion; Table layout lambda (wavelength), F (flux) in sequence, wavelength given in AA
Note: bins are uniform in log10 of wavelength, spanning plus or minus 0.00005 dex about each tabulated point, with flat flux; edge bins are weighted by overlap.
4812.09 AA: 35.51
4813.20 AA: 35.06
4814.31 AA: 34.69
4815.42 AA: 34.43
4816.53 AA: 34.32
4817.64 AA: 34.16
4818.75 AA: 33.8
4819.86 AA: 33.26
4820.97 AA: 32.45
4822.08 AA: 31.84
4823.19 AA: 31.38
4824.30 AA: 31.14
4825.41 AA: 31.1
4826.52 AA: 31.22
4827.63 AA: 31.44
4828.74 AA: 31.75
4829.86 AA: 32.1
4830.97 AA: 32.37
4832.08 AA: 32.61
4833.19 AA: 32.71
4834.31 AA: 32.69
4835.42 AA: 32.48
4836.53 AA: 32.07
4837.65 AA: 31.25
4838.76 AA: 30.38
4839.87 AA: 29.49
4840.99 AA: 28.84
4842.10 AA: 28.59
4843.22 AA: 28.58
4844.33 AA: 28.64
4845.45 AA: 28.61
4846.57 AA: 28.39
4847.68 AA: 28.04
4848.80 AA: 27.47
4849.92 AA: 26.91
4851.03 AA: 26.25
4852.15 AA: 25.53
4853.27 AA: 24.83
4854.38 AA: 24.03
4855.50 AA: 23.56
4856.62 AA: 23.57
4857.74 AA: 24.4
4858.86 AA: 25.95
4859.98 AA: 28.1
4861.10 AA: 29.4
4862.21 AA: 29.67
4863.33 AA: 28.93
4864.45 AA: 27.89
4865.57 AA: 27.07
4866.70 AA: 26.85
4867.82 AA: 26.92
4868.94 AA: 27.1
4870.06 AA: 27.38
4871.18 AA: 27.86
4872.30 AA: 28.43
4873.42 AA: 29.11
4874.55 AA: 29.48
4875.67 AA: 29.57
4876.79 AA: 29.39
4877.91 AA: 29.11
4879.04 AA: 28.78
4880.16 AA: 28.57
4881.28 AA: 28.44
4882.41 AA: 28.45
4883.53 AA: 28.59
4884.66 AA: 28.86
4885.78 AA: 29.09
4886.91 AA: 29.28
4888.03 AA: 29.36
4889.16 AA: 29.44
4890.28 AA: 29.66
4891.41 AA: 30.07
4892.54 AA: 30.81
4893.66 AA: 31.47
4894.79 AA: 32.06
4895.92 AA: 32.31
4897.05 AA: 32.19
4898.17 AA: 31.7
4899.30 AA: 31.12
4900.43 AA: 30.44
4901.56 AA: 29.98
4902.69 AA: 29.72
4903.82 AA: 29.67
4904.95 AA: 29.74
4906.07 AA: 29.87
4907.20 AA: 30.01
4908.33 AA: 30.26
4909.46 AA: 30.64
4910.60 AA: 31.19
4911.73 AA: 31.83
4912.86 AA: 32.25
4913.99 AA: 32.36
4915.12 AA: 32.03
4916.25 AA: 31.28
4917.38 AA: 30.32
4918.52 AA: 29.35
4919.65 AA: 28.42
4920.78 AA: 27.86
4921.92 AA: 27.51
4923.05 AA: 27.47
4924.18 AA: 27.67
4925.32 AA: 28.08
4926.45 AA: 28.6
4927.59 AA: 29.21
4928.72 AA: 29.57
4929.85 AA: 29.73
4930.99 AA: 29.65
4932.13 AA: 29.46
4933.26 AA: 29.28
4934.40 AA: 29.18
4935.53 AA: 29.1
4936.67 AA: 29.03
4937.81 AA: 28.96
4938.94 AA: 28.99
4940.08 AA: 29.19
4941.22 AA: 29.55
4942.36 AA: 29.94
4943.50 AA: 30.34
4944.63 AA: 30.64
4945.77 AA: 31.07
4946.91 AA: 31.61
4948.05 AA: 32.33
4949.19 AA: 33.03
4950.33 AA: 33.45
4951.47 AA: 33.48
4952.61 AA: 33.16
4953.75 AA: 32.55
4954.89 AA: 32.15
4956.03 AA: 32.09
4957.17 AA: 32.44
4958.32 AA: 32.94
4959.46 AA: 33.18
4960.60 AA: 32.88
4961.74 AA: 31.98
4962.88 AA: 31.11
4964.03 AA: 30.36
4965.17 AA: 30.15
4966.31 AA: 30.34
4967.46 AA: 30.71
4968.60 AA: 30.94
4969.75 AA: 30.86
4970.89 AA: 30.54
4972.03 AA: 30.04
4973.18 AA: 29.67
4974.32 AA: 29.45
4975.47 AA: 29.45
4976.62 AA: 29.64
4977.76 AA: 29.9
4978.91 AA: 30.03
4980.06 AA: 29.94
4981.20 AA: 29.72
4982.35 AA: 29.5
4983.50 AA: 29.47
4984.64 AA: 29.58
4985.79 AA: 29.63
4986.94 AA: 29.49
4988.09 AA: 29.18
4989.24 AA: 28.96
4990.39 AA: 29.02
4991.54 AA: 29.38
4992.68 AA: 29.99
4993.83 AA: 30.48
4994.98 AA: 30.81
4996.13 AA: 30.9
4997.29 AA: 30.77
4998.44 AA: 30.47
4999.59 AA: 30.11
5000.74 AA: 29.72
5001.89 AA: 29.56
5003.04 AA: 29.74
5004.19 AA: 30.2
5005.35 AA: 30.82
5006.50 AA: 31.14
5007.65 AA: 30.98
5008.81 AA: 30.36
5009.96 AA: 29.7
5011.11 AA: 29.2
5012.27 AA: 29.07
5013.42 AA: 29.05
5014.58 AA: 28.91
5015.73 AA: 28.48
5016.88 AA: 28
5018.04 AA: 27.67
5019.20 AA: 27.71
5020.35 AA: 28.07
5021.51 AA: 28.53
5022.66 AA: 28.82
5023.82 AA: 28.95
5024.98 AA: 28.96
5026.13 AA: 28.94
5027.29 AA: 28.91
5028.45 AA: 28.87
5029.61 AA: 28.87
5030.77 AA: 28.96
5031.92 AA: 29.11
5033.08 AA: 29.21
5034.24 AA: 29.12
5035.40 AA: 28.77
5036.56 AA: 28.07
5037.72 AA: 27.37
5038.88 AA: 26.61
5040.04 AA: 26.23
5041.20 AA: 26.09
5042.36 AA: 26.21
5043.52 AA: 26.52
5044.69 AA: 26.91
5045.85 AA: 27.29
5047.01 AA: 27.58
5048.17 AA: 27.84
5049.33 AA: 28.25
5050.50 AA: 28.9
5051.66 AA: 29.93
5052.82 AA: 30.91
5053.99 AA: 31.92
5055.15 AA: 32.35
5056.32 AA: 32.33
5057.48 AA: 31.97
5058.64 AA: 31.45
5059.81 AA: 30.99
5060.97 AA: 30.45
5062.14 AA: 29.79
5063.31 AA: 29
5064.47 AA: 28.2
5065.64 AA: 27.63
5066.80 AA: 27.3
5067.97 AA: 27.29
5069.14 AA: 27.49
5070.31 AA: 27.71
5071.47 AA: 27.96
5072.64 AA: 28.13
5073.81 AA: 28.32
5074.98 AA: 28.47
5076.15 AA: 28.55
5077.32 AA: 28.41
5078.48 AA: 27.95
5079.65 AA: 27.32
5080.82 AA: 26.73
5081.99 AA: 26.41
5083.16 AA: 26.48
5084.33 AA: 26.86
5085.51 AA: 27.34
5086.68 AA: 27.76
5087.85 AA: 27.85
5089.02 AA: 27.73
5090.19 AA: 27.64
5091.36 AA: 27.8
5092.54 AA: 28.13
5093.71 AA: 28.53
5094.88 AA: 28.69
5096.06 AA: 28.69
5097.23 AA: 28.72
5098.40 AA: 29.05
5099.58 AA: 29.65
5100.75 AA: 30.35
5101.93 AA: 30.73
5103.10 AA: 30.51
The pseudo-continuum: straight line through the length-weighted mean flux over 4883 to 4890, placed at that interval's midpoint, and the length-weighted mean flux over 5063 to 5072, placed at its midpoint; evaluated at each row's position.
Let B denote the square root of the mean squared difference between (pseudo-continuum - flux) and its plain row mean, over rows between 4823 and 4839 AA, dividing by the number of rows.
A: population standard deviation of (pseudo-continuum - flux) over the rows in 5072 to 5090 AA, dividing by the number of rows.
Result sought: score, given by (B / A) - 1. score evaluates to 0.0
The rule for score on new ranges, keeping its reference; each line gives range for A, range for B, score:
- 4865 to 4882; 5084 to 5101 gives -0.1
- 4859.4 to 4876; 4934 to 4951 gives 0.5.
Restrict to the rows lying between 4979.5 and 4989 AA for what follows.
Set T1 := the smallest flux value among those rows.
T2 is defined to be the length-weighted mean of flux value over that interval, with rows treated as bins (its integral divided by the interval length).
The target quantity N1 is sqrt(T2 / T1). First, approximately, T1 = 29.18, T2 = 29.5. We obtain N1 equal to 1.01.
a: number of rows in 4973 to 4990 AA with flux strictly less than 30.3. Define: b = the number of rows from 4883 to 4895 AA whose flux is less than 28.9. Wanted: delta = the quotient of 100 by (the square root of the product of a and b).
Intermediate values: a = 15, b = 2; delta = 18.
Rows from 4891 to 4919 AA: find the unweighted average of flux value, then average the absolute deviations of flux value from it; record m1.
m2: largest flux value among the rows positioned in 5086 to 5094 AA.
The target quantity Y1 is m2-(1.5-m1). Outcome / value 28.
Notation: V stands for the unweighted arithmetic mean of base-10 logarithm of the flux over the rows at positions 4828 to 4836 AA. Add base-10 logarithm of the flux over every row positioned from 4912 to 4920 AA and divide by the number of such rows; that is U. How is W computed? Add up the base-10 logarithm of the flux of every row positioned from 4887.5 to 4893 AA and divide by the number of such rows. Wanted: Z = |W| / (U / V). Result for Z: 1.50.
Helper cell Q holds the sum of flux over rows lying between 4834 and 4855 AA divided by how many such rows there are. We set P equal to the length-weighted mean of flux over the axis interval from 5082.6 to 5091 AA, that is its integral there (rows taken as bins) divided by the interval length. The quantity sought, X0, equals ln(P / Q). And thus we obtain -0.04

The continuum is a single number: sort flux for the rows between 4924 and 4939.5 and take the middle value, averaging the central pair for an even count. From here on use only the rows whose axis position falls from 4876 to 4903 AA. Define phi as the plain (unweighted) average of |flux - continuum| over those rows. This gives 1.08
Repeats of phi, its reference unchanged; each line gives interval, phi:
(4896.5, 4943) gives 1.11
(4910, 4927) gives 1.72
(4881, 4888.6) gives 0.38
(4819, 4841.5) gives 2.52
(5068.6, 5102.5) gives 1.25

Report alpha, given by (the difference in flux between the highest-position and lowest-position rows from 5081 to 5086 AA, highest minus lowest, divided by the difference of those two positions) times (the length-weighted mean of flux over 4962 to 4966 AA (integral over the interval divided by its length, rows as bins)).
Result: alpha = 8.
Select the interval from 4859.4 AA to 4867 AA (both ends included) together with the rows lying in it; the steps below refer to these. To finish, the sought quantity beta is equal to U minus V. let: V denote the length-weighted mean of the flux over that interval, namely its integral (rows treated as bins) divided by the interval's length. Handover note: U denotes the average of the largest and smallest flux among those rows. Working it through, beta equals -0.05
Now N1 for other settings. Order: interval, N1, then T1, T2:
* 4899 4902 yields 1.01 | 29.98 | 30.4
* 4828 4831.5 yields 1.00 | 31.75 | 32.0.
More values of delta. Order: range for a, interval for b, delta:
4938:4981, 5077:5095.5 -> 7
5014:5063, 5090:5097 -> 7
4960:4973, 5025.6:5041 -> 27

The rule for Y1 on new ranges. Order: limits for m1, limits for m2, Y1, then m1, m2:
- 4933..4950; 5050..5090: 32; 1.1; 32.35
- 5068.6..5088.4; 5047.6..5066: 31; 0.6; 32.35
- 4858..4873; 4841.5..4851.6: 28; 0.9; 28.64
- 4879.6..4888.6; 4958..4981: 32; 0.3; 33.18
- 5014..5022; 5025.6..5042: 28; 0.4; 29.21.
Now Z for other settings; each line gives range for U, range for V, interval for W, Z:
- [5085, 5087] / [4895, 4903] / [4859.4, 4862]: 1.51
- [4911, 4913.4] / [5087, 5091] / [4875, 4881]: 1.40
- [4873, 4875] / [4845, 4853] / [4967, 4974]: 1.45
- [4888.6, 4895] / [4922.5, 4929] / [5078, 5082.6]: 1.40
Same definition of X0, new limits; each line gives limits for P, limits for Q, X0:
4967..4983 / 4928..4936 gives 0.02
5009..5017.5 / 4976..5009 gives -0.03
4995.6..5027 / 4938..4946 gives -0.02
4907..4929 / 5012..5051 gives 0.06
